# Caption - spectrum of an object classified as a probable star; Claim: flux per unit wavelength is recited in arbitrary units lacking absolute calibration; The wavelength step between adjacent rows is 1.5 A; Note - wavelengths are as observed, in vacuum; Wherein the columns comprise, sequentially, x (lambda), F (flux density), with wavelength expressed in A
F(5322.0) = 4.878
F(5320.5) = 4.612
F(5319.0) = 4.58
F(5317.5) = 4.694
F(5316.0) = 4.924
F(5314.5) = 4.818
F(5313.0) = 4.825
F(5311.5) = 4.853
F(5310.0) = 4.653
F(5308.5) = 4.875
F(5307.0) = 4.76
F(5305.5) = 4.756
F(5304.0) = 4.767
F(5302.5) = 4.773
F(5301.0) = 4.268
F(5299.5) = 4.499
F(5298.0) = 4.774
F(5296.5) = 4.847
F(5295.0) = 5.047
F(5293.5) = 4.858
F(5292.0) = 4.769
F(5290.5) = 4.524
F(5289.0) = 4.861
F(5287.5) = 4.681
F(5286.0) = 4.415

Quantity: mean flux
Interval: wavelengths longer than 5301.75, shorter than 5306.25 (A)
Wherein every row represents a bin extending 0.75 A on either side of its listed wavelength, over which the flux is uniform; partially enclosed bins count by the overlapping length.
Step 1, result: 4.77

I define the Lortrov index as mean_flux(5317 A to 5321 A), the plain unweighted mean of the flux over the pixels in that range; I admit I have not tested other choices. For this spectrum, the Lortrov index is 4.63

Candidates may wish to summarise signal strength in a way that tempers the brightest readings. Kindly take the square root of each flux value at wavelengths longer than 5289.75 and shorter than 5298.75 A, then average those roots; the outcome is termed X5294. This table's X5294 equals 2.19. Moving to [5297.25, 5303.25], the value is 2.14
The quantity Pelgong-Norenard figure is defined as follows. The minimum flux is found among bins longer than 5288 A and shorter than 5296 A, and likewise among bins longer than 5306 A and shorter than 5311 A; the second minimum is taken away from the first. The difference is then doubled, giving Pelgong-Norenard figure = -0.26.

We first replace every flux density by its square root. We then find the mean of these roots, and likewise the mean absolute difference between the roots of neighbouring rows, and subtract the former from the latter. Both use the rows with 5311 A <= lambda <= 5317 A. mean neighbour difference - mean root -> -2.19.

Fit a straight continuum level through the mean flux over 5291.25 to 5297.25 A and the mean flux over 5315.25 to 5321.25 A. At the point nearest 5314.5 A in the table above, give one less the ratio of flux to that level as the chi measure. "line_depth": -0.019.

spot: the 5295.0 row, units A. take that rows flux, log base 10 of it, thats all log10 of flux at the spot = 0.703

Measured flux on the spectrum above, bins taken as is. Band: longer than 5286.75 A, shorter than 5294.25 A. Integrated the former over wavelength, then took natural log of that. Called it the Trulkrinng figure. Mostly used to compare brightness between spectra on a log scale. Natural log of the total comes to 3.57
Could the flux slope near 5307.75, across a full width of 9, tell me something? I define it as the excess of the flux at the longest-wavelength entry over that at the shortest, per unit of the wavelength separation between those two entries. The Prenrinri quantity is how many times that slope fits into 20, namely 1744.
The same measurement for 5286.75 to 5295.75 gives 410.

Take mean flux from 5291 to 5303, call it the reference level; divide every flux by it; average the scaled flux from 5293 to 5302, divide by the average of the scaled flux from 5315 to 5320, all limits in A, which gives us 1.00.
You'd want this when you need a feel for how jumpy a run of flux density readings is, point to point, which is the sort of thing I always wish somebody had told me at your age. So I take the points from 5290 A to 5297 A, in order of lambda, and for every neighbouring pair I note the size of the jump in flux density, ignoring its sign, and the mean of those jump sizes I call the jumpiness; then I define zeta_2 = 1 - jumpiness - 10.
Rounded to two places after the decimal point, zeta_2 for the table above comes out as -9.18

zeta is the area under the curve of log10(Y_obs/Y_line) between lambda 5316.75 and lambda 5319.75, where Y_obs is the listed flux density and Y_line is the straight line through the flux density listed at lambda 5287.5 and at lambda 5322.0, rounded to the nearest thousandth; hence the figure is -0.060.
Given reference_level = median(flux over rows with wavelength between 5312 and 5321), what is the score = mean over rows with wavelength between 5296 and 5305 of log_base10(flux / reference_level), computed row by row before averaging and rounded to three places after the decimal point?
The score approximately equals -0.010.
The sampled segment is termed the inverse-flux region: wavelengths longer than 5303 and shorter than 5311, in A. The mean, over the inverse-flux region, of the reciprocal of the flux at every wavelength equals 0.210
